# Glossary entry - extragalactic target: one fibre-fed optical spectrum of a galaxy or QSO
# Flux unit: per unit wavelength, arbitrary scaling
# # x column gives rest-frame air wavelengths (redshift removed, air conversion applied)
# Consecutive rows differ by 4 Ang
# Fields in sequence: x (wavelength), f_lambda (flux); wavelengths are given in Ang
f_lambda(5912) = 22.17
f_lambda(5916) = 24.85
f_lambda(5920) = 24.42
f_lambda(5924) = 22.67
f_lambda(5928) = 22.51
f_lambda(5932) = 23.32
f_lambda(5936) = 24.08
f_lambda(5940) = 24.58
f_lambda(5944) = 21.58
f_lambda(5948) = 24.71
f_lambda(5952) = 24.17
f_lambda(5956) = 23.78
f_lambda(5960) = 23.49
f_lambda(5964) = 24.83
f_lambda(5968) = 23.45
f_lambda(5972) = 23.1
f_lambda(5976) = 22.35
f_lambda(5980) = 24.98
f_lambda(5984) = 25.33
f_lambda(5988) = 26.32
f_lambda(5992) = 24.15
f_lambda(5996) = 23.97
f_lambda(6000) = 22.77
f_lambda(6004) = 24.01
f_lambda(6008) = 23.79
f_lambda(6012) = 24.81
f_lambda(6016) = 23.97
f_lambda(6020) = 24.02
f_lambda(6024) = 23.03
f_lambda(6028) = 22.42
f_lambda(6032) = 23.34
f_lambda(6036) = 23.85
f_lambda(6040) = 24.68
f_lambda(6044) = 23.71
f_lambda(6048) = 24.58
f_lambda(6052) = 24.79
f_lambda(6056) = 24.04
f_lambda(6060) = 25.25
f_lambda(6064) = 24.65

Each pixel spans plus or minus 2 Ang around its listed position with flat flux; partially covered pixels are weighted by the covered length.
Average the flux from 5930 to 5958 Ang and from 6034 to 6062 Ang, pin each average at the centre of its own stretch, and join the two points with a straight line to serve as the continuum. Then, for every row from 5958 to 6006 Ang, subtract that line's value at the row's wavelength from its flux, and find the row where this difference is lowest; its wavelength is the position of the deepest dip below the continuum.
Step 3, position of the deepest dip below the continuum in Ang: 5976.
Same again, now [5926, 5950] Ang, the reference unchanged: 5944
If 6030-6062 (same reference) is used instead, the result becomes 6032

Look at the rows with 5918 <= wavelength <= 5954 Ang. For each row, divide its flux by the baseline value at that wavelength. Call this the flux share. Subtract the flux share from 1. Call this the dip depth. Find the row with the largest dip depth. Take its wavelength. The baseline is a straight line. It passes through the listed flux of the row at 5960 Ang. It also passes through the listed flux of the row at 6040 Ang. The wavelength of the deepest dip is 5944 Ang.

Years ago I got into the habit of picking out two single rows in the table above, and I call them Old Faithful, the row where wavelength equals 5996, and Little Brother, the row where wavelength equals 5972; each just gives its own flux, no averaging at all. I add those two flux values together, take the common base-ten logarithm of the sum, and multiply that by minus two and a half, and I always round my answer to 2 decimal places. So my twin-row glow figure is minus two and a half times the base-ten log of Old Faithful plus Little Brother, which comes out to -4.18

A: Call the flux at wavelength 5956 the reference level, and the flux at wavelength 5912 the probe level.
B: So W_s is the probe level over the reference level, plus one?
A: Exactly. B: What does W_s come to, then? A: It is 1.93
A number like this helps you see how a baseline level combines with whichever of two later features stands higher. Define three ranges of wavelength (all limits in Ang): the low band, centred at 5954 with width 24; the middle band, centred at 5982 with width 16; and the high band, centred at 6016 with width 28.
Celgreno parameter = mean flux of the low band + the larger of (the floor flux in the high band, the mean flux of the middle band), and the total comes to 48.5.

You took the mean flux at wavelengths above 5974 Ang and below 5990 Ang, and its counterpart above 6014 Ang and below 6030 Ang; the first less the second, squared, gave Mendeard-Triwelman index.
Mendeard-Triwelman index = 1.9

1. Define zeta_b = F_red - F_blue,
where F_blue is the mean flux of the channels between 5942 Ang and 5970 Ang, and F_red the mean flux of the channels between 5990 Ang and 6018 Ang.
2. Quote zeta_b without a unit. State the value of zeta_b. 0.21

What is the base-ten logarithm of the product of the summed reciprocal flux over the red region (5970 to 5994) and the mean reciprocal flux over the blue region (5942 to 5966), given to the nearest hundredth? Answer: -1.98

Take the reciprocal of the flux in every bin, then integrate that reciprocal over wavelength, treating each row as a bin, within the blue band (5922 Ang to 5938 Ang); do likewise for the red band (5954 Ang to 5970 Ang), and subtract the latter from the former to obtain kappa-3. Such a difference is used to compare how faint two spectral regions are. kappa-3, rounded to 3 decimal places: 0.022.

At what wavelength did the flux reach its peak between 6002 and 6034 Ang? 6012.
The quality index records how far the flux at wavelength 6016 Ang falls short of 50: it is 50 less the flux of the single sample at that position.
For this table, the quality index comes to 26.0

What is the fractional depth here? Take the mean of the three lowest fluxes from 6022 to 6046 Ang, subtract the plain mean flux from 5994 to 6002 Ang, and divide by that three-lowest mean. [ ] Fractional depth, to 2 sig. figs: -0.019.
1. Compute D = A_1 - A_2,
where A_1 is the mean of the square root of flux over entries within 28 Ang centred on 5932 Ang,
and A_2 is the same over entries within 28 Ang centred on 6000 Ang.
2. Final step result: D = -0.10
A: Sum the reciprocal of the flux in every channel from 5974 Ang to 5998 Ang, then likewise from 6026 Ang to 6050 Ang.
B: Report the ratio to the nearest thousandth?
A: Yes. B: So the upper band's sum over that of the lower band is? 1.030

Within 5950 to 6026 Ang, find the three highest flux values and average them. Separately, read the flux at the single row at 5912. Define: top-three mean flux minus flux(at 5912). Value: 3.37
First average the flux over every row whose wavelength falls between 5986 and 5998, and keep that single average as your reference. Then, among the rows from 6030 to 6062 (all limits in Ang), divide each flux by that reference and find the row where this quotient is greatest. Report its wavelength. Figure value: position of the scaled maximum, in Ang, 6060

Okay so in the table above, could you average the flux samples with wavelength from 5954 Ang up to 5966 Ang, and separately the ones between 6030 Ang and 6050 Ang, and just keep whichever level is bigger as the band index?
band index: 24.0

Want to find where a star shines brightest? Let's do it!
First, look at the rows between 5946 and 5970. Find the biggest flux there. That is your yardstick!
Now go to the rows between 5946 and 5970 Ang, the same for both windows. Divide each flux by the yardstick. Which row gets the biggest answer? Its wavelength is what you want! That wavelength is 5964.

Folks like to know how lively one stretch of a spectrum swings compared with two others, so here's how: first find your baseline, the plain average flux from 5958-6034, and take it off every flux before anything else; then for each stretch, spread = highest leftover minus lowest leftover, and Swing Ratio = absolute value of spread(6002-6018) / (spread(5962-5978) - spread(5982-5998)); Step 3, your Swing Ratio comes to 8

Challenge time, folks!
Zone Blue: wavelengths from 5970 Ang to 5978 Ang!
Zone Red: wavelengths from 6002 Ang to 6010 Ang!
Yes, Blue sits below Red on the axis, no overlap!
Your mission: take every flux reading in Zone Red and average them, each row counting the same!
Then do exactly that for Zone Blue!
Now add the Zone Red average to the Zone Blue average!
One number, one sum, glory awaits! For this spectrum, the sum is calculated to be 46.6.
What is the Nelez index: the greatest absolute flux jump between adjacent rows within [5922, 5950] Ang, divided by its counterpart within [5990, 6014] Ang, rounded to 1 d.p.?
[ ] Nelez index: 2.5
